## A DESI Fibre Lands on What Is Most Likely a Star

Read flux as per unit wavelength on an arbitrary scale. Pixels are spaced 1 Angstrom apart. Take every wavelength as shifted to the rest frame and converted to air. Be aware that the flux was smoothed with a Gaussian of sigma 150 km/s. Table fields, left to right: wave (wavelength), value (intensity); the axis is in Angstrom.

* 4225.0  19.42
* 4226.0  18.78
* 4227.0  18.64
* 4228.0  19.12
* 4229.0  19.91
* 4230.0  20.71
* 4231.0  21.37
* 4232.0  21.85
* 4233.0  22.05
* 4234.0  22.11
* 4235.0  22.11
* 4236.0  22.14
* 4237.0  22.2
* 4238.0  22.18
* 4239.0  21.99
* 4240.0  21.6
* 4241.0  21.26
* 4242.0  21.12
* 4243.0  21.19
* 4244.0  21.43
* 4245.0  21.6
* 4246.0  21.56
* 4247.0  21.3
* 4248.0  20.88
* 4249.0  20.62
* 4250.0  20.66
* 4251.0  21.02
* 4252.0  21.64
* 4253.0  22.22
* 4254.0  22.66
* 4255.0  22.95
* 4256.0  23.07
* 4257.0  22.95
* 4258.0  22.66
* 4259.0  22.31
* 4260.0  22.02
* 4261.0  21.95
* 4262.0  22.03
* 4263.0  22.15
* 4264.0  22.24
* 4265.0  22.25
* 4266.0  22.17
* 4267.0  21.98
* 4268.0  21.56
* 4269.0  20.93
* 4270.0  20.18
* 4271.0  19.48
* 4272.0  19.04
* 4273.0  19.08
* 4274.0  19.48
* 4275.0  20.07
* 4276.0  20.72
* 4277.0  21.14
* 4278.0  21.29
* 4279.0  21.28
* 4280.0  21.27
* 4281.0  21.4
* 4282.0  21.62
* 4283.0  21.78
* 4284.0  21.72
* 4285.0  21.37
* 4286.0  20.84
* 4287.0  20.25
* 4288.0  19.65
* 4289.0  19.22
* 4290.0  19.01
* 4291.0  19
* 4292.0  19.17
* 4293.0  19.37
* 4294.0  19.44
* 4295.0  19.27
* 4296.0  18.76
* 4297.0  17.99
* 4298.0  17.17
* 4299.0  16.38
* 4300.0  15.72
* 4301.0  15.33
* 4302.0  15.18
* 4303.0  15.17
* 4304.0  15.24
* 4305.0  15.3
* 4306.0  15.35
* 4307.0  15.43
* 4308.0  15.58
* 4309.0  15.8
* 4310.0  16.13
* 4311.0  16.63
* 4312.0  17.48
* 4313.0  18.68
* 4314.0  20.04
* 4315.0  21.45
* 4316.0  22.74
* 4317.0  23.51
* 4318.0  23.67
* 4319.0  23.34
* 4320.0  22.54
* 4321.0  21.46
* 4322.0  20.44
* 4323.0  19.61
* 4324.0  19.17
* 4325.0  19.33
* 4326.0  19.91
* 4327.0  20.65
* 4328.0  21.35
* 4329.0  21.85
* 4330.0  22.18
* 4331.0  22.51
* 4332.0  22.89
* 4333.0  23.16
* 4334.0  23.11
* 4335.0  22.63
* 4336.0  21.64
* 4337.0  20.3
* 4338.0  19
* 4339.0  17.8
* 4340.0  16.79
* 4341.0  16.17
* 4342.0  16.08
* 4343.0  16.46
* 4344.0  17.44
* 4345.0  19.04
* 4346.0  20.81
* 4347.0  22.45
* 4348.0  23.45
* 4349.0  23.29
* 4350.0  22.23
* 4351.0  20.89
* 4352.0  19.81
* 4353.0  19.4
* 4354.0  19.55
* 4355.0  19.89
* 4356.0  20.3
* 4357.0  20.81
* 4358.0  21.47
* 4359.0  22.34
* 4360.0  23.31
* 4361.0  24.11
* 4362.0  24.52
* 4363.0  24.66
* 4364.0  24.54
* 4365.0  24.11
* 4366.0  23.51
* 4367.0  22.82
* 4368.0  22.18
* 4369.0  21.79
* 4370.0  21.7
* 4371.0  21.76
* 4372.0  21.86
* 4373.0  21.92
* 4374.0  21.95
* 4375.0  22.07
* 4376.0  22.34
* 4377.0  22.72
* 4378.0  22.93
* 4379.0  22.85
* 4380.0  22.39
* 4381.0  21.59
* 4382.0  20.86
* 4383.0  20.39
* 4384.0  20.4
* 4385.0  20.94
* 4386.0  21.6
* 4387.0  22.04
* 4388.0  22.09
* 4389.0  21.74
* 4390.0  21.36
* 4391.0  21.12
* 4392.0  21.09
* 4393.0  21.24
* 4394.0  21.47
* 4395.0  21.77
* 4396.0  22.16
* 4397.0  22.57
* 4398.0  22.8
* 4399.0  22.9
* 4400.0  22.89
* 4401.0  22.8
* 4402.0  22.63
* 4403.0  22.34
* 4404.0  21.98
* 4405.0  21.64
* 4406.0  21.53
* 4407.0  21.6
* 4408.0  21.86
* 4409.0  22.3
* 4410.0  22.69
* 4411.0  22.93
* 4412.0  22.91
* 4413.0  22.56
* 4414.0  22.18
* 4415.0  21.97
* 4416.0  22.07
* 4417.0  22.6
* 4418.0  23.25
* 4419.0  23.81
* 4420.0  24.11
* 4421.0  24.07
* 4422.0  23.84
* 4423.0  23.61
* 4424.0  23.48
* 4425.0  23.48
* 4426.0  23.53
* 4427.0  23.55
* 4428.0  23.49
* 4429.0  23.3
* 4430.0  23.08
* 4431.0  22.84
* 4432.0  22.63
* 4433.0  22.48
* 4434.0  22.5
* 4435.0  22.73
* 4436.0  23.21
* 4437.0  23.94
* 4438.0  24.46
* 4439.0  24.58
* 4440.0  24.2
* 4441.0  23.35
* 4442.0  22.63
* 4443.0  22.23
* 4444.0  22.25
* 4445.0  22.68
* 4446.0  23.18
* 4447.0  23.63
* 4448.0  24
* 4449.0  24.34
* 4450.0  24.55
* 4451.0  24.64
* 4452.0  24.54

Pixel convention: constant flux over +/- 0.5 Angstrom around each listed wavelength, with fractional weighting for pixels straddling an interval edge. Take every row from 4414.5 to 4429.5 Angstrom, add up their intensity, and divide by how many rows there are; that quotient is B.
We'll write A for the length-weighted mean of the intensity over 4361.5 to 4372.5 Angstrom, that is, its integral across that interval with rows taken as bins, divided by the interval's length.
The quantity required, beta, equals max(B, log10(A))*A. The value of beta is 538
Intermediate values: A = 23.0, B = 23.3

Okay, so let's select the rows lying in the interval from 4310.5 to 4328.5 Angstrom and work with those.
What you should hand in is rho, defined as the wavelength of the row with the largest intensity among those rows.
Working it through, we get 4318.0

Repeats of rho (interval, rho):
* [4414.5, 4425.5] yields 4420.0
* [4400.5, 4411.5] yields 4411.0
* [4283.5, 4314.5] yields 4284.0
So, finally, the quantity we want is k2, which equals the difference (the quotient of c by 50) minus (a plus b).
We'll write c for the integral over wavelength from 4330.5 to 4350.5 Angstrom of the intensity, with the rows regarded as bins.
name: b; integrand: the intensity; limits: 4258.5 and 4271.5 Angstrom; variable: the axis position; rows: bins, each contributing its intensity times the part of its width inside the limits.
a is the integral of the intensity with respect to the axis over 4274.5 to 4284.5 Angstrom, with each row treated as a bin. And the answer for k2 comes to -485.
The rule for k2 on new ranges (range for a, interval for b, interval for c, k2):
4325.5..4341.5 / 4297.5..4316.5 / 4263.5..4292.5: -641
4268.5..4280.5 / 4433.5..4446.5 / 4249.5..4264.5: -539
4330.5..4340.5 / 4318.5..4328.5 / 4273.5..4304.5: -406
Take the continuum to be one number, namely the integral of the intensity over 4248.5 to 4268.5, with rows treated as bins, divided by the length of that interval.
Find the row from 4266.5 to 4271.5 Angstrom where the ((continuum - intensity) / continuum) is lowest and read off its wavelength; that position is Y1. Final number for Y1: 4267.0 Angstrom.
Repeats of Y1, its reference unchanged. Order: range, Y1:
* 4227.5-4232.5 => 4232.0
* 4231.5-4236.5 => 4236.0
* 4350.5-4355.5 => 4351.0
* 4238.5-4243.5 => 4239.0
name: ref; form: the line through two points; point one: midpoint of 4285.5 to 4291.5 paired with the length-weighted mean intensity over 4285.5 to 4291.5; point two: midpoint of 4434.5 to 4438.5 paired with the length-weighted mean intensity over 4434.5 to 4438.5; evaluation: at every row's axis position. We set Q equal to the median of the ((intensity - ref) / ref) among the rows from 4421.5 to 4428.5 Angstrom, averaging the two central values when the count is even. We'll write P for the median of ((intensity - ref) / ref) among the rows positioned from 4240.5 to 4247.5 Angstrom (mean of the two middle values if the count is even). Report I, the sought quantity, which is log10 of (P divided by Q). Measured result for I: 1.2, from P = 0.16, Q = 0.01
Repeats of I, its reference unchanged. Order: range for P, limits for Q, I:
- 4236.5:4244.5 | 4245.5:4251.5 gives 0.1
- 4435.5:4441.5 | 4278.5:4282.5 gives -0.7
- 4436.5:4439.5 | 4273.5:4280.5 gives -0.4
